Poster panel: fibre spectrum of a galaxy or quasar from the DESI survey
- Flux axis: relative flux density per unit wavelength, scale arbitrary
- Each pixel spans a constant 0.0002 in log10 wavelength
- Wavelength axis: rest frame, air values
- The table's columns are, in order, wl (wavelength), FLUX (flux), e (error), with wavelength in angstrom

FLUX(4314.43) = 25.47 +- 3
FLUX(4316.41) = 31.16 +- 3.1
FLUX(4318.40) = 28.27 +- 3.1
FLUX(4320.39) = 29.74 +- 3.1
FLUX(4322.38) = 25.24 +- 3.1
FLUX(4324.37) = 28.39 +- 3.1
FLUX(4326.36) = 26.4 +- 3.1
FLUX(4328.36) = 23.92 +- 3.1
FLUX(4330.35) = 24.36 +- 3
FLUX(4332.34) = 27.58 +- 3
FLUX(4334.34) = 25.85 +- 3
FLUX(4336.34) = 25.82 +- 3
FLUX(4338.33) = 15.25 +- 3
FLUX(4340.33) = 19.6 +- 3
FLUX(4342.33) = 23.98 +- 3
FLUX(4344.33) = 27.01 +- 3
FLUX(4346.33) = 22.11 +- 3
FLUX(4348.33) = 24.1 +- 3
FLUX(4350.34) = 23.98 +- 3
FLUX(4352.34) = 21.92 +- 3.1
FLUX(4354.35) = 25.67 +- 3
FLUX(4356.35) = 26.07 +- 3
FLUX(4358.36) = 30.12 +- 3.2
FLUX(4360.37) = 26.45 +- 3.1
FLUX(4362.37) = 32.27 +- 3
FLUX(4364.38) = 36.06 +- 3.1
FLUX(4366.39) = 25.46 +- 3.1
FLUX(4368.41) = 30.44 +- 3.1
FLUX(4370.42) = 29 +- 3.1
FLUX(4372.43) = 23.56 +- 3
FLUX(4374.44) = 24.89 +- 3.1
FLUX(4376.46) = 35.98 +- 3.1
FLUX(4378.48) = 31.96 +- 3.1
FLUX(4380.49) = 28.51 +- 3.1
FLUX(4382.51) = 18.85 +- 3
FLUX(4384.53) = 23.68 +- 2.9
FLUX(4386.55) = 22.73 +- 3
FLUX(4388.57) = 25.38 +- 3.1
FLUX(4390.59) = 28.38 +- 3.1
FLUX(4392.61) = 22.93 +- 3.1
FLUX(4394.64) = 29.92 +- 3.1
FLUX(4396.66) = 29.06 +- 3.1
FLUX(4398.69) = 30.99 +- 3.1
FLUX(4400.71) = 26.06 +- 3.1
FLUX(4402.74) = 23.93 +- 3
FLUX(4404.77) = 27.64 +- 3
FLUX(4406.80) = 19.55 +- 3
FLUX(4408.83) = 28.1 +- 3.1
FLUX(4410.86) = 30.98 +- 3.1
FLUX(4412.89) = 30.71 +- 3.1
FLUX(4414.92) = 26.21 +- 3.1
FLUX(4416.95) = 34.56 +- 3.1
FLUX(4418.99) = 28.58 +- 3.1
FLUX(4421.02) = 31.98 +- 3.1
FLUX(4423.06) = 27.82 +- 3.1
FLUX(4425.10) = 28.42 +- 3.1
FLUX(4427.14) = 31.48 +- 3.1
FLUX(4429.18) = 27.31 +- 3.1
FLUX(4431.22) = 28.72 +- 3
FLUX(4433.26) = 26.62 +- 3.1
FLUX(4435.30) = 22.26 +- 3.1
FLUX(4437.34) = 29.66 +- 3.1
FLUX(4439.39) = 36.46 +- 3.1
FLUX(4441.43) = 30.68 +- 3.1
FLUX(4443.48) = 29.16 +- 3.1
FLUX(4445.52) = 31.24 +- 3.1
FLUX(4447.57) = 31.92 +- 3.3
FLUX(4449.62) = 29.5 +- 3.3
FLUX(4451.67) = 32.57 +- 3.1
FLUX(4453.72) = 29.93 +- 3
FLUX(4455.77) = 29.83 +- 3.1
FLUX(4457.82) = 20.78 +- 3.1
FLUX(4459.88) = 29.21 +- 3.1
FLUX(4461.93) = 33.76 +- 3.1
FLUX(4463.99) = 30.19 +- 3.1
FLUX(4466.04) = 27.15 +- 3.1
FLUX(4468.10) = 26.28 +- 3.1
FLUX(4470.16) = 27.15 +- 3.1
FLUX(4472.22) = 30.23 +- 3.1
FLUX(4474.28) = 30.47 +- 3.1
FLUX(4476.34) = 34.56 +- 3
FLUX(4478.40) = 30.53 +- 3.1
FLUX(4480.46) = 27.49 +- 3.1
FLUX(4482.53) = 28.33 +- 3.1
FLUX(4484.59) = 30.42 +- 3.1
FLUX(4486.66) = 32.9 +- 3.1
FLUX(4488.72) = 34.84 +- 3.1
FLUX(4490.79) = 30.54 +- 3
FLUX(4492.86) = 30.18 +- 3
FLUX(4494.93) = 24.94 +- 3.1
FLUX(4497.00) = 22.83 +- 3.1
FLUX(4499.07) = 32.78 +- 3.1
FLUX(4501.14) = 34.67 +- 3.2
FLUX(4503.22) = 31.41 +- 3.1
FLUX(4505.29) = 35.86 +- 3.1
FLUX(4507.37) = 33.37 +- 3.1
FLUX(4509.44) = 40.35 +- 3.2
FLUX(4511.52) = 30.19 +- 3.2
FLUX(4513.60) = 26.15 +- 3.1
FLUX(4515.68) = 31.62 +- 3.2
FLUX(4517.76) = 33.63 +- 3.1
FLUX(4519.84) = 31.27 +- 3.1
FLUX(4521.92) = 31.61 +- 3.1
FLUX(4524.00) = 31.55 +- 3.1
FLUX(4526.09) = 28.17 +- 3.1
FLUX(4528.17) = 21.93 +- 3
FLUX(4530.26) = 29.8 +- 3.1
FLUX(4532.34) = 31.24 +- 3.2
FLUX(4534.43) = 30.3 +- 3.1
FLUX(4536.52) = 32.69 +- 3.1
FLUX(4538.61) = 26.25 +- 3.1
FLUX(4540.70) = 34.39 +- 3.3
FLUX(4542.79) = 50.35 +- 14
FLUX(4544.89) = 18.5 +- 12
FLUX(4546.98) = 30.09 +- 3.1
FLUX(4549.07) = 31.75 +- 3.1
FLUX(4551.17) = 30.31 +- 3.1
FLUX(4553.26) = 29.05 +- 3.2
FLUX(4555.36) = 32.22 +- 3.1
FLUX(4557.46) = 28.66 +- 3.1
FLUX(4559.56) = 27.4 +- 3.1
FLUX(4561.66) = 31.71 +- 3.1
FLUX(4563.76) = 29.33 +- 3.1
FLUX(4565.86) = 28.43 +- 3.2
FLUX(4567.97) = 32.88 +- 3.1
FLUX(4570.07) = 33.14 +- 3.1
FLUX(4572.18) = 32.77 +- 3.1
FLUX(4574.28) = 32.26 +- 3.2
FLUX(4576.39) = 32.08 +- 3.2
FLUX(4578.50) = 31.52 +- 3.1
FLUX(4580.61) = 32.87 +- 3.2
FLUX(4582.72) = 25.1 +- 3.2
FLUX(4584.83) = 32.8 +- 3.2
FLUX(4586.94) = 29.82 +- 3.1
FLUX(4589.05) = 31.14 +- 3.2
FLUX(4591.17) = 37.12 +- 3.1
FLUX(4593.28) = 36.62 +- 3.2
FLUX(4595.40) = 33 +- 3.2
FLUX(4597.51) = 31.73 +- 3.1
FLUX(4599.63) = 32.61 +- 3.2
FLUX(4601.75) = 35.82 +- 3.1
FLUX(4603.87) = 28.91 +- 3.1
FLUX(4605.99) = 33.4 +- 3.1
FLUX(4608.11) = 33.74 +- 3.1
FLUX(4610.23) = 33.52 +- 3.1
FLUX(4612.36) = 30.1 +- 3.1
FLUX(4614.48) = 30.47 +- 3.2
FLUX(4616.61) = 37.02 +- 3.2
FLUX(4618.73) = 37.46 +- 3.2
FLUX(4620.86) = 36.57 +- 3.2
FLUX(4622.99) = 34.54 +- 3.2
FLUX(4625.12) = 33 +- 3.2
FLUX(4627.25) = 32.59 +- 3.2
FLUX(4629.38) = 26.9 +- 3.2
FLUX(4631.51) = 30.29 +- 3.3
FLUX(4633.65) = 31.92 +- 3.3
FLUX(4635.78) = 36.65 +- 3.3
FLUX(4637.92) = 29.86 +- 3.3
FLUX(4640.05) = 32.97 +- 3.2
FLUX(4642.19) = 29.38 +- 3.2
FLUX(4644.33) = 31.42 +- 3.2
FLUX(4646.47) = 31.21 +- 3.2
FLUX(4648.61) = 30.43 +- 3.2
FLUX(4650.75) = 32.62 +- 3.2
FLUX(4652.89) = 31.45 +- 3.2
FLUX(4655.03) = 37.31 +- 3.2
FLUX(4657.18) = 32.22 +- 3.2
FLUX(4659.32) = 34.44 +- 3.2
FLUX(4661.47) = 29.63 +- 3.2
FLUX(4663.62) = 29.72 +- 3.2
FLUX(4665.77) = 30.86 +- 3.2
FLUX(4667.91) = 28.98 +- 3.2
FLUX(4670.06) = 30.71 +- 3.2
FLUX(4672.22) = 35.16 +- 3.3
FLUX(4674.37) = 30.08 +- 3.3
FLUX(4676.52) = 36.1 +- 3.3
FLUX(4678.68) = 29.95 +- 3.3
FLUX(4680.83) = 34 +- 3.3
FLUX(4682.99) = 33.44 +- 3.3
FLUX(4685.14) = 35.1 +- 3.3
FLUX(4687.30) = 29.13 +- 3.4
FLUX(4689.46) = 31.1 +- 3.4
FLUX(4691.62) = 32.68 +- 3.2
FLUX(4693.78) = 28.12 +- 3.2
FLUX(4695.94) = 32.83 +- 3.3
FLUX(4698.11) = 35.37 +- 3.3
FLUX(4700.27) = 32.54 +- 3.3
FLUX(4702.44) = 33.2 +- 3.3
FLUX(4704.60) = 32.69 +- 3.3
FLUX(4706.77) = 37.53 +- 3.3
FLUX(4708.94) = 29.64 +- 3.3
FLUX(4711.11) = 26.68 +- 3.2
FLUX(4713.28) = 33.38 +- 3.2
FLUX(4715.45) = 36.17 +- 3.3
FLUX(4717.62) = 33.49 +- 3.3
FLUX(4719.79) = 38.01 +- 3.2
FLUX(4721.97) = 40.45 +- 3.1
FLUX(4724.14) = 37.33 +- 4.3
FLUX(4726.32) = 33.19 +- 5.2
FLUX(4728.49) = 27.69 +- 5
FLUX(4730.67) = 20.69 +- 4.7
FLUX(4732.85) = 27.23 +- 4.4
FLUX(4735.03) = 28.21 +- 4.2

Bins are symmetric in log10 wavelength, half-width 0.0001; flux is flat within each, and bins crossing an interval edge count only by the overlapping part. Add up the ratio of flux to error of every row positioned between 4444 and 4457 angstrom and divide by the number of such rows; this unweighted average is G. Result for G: 9.8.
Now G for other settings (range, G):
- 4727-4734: 5.4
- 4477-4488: 9.7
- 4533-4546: 7.4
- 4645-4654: 9.8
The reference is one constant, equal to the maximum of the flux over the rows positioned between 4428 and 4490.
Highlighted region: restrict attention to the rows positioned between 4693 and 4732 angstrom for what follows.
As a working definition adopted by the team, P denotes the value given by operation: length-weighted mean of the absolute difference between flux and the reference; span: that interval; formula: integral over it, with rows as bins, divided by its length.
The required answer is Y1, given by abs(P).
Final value 4.6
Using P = 4.57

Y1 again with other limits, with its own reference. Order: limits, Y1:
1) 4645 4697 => 4.6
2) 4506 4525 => 5.1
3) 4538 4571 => 7.3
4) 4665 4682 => 4.5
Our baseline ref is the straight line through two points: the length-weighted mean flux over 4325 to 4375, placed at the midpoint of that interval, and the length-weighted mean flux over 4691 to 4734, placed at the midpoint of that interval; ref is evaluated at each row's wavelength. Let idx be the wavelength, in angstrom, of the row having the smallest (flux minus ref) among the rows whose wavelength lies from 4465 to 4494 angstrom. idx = 4468.10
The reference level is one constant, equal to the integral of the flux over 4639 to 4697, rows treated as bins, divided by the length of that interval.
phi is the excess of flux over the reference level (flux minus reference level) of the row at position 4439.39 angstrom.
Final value 5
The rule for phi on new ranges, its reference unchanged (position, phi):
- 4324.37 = -4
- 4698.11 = 3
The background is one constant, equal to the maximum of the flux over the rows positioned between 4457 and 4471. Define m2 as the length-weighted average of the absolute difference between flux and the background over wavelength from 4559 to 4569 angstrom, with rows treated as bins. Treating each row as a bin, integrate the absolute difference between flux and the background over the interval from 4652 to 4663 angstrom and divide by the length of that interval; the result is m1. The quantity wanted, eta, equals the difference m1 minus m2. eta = -1.2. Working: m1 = 3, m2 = 3.7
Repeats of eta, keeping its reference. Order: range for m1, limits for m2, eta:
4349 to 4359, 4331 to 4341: -2.4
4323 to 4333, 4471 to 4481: 4.4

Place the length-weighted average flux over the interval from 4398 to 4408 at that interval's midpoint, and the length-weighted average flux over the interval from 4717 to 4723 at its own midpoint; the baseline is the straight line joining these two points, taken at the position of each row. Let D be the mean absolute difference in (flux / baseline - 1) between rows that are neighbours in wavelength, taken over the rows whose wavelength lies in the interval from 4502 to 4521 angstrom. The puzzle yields 0.160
